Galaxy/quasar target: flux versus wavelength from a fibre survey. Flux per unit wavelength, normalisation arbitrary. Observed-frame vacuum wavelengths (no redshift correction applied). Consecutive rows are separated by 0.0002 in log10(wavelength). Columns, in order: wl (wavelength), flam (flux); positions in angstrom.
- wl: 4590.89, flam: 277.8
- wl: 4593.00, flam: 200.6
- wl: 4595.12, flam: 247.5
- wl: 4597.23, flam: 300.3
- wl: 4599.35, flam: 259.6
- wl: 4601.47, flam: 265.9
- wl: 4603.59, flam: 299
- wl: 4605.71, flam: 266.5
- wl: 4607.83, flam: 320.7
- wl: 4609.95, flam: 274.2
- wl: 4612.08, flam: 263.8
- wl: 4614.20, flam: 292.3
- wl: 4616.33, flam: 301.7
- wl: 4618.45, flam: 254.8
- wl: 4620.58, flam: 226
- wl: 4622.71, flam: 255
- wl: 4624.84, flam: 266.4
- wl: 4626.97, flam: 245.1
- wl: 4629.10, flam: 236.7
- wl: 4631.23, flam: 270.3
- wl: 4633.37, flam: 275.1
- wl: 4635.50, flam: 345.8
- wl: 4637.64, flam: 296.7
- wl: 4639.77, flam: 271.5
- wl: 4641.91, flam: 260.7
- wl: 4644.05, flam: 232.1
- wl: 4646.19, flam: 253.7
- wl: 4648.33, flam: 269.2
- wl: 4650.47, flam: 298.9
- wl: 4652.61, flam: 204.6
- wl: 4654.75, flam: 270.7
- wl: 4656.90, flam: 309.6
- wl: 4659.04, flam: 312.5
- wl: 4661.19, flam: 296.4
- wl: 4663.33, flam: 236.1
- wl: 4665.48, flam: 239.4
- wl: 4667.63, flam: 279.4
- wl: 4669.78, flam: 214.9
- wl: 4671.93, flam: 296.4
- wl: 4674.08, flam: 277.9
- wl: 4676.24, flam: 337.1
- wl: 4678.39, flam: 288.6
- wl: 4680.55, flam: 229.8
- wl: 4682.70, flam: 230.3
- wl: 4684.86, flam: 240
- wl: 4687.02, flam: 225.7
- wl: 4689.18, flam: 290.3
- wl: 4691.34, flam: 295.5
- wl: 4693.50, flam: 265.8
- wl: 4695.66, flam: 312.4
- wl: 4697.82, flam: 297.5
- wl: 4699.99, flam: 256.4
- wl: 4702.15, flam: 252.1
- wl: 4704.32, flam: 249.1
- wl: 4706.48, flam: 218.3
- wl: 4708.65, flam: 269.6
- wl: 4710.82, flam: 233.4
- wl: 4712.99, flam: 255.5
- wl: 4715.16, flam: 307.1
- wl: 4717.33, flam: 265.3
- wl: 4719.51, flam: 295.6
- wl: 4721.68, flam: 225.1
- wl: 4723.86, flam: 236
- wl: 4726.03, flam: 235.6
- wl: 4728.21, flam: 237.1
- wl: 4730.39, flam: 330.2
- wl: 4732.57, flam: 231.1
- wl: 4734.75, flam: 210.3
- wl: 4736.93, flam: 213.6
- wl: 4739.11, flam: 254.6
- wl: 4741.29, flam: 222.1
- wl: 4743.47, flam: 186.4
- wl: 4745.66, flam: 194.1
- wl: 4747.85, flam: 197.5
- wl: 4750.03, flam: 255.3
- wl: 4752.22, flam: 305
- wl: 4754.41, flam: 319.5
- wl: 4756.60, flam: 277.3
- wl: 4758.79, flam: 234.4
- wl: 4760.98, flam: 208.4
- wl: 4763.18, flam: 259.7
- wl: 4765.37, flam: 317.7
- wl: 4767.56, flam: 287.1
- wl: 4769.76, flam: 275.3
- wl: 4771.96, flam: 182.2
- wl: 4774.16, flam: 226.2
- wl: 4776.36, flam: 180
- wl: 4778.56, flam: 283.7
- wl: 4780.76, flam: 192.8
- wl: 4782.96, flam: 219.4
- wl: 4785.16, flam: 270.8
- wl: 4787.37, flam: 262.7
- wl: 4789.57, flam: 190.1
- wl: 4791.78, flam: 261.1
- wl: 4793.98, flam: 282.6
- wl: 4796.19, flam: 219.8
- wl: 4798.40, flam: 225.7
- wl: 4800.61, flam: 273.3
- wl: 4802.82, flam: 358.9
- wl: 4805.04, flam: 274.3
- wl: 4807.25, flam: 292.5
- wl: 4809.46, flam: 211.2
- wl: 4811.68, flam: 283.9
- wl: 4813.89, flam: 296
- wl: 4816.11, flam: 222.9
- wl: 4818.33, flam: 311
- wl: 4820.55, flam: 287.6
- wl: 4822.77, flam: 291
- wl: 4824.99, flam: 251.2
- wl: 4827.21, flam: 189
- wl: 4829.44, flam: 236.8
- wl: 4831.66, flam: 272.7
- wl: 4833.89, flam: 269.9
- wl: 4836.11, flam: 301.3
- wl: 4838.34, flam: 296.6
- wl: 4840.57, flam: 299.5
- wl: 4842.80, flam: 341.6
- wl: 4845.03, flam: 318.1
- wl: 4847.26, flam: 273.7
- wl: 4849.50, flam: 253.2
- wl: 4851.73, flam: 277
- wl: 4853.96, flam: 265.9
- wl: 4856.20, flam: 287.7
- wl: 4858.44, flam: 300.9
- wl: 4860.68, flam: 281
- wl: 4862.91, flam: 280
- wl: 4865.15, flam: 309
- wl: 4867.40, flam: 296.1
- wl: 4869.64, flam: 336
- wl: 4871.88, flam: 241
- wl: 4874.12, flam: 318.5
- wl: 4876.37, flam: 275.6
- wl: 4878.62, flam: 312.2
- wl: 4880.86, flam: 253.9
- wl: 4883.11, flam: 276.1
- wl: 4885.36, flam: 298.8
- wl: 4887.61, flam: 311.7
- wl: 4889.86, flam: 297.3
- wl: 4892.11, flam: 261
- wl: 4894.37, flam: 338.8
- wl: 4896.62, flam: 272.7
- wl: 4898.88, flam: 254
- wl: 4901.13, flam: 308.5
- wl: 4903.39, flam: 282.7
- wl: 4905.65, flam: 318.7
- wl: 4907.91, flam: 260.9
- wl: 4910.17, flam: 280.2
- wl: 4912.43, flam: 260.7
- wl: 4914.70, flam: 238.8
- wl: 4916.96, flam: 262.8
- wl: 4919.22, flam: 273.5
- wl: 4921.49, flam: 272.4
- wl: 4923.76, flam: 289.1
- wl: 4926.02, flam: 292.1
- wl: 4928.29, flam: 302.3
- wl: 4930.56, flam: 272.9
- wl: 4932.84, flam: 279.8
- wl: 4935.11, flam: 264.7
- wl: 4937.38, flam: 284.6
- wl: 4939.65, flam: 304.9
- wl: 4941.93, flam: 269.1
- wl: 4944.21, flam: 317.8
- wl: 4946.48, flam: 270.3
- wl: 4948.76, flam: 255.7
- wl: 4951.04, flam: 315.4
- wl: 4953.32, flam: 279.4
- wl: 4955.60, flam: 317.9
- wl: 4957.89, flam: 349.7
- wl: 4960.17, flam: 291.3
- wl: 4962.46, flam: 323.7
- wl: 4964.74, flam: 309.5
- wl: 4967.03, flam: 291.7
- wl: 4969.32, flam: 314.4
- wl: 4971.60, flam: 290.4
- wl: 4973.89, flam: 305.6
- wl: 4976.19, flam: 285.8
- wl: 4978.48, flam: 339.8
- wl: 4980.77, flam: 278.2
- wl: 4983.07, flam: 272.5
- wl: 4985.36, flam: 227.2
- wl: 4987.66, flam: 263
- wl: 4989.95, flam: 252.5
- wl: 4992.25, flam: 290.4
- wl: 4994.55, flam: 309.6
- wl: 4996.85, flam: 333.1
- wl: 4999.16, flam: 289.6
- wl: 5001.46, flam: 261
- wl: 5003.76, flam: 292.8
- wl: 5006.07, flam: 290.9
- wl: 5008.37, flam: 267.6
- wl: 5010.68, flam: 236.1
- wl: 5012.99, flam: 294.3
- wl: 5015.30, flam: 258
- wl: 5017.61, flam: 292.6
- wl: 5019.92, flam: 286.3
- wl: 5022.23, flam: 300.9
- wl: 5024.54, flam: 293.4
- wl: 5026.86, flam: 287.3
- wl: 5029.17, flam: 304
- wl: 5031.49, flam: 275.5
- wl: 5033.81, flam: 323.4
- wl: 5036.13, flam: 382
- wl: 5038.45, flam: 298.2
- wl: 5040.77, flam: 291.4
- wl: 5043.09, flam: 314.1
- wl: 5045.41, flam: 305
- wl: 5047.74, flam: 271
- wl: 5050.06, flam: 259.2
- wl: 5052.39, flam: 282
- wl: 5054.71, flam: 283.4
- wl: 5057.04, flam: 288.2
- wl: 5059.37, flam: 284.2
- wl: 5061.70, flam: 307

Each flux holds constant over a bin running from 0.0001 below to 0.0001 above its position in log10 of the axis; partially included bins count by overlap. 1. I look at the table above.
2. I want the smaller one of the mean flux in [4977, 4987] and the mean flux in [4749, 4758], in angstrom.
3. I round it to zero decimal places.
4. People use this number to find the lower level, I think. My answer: 279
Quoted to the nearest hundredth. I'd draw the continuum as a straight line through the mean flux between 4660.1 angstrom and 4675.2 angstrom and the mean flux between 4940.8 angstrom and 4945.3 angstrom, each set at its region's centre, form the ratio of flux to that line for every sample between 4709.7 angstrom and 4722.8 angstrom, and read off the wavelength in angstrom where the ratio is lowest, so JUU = 4721.68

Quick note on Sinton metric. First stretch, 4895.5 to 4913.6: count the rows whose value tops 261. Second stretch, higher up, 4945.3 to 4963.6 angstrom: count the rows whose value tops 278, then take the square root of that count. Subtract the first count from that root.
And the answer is -3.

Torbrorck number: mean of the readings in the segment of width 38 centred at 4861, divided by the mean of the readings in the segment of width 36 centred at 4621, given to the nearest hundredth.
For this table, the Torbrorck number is 1.06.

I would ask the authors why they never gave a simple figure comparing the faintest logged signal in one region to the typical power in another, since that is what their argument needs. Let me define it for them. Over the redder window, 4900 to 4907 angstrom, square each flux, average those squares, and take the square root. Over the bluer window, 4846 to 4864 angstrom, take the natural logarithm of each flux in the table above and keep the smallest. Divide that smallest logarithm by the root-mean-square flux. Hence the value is 0.0182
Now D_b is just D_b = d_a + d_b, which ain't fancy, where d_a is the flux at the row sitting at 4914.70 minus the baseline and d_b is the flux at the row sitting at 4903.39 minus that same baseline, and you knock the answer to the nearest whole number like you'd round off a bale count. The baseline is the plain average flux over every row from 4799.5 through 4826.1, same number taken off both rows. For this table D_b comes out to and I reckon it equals -37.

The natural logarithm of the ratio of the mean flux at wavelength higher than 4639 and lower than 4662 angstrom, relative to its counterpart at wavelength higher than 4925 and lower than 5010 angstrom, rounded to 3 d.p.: -0.071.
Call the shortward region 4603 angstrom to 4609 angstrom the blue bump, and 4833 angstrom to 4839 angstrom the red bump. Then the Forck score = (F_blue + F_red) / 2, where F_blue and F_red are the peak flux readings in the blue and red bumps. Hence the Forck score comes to 311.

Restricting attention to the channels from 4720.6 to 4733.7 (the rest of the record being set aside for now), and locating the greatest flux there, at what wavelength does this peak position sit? 4730.39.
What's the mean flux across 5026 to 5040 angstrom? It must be 312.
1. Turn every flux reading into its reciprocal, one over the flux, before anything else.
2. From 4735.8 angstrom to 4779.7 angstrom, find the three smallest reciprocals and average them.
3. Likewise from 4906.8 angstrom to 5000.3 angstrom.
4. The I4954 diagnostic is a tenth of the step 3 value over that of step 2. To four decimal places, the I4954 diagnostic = 0.0921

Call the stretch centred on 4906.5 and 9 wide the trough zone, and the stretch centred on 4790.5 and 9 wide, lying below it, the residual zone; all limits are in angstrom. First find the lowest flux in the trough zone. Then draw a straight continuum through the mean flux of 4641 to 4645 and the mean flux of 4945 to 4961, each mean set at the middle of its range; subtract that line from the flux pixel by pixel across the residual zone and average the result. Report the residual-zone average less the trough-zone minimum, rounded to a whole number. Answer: -282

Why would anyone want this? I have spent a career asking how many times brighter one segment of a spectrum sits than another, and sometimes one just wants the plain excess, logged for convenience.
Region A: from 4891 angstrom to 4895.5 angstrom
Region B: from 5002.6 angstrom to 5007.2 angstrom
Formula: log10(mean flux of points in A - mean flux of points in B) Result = 0.91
